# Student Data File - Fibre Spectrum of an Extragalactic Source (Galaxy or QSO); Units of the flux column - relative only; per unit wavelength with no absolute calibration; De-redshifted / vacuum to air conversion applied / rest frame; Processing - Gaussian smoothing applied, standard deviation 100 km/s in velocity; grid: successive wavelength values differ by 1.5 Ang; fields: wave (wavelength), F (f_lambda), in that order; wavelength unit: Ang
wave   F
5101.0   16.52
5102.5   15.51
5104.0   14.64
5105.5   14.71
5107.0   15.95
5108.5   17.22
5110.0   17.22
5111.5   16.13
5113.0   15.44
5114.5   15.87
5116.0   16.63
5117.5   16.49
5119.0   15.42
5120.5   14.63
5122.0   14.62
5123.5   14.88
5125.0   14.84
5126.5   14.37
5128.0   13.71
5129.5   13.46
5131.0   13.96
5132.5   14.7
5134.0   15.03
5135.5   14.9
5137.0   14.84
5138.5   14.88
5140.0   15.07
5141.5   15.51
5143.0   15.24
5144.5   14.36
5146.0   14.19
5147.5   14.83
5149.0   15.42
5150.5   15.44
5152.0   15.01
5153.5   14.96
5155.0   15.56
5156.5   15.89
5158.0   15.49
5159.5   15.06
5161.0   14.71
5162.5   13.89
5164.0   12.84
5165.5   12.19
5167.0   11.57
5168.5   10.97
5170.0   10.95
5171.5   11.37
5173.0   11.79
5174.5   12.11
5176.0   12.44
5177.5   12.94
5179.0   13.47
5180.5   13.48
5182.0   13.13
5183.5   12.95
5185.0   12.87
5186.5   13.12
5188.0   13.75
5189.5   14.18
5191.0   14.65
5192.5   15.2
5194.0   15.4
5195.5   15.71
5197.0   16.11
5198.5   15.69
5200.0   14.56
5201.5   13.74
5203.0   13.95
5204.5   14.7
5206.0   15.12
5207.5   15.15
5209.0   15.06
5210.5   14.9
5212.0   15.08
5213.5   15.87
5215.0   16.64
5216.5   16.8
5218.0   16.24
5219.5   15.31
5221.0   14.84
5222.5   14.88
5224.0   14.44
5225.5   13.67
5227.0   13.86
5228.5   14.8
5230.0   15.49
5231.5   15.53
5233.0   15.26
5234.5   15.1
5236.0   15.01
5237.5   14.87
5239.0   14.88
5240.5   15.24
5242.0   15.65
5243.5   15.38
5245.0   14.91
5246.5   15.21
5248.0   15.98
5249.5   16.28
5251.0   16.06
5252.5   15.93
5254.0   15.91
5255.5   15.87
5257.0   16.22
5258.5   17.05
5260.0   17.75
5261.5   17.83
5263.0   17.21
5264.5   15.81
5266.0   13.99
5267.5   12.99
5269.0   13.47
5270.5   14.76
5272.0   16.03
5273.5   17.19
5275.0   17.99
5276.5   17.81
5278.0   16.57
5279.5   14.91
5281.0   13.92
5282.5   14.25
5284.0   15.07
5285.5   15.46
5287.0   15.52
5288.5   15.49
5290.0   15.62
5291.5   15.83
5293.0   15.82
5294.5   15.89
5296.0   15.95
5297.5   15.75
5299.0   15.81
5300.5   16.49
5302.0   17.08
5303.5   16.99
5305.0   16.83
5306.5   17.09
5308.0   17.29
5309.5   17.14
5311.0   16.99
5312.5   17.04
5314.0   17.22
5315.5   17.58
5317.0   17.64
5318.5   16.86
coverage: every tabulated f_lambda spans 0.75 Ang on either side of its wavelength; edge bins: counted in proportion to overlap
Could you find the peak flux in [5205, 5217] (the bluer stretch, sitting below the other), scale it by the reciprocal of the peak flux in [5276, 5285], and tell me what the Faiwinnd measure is 0.94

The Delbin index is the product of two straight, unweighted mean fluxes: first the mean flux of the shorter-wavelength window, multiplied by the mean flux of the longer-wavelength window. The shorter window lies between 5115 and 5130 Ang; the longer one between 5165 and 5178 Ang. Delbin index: 176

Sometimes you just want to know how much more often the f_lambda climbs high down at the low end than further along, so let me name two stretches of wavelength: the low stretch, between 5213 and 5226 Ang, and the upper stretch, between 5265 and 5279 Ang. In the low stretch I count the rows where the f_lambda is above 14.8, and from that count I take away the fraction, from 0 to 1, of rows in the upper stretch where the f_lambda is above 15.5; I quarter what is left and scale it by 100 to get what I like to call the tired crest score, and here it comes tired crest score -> 161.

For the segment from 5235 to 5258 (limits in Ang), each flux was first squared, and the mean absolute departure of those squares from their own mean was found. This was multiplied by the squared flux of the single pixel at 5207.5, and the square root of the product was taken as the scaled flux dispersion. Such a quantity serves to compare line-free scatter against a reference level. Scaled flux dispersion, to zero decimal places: 57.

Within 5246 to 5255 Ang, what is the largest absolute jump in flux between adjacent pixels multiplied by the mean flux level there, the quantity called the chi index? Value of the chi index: 12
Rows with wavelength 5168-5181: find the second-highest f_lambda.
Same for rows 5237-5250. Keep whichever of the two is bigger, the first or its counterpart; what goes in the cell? 16.0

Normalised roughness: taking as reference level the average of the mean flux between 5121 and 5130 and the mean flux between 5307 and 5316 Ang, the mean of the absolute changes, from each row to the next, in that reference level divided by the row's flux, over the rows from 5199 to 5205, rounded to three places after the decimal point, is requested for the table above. 0.047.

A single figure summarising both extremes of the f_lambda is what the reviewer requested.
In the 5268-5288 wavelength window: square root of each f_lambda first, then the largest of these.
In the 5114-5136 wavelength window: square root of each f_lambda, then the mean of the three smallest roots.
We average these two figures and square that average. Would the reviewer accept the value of 15.8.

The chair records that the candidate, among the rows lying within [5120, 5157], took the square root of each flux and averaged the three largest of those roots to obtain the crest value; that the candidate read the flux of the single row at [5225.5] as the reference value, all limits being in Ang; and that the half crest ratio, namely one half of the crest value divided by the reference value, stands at 0.145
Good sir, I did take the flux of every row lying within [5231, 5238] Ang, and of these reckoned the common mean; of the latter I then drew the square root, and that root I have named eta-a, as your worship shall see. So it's 3.89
